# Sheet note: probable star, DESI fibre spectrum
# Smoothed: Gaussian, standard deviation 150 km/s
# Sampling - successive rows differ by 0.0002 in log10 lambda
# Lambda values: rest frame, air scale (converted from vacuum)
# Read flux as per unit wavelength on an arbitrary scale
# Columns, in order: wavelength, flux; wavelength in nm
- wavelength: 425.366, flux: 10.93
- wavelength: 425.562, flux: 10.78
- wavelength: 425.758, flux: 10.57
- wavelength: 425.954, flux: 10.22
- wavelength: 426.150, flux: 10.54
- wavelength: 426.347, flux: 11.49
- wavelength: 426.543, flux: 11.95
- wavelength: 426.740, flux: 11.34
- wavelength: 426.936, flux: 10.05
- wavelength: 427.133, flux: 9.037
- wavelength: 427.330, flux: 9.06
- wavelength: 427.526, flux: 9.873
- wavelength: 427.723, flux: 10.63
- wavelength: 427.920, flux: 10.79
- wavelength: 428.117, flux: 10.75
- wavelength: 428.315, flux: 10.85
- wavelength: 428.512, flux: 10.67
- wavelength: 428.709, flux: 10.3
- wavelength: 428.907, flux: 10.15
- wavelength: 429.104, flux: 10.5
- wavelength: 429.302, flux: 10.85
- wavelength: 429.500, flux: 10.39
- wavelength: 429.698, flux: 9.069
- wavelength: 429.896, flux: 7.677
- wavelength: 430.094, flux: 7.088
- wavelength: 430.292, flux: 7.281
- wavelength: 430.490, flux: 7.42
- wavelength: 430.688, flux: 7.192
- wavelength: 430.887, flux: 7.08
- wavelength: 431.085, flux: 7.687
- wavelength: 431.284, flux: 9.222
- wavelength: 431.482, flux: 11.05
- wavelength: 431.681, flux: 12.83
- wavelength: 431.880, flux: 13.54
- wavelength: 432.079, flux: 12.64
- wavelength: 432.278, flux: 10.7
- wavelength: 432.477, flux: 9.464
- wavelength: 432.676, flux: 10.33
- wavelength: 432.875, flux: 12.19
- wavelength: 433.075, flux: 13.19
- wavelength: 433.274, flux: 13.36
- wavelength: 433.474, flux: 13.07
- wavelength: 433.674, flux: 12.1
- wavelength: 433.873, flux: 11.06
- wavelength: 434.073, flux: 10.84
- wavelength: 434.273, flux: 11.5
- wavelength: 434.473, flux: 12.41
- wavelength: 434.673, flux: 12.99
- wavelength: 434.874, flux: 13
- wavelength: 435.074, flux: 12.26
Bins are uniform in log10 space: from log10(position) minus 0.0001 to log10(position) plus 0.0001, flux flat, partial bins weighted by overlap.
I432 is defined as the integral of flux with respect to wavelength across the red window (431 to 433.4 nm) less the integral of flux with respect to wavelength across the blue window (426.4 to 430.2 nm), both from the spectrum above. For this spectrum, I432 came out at -11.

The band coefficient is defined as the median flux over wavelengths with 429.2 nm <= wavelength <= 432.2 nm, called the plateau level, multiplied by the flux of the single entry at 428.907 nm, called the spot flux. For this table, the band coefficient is 92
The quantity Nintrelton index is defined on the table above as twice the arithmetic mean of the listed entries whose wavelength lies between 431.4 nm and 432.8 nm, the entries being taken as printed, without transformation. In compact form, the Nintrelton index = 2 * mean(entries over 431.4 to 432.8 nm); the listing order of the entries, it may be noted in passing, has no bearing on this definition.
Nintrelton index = 23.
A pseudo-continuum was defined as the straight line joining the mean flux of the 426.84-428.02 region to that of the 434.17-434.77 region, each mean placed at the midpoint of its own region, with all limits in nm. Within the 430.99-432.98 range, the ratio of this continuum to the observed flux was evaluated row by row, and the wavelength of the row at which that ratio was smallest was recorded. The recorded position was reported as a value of 431.880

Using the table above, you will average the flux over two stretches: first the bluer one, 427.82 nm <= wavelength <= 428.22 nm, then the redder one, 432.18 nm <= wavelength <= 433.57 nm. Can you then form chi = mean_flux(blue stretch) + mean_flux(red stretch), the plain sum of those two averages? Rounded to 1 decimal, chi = 22.5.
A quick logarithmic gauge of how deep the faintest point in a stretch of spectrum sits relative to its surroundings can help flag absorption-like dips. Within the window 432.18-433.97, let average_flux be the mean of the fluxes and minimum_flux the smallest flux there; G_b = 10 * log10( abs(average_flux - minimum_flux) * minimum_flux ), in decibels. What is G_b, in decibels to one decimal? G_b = 13.3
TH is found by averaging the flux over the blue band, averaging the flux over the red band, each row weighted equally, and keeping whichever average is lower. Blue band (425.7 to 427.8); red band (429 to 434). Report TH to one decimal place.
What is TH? 10.3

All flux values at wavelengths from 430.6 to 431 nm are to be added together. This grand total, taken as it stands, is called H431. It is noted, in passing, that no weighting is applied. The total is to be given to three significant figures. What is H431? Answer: 14.3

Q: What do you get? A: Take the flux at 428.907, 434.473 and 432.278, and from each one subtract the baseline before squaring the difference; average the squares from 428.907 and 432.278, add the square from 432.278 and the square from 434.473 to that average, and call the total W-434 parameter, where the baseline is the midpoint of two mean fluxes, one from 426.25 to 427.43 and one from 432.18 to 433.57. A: 2.4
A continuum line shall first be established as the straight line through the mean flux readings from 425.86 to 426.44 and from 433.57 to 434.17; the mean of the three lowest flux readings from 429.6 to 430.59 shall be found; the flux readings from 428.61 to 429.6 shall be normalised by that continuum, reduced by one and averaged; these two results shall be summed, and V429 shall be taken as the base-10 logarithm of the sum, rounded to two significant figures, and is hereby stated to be 0.86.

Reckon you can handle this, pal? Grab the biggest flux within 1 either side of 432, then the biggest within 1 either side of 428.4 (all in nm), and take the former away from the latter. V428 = -2.7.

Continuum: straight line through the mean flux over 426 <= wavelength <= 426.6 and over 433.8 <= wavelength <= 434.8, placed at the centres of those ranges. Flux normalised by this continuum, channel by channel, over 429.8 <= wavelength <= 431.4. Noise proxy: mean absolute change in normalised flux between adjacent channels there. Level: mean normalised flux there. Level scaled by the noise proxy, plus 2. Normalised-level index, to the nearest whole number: 18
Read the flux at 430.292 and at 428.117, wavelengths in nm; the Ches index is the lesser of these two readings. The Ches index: 7.3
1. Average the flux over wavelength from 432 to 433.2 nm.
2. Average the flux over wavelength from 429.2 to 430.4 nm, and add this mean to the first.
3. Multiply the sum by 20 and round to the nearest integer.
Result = 403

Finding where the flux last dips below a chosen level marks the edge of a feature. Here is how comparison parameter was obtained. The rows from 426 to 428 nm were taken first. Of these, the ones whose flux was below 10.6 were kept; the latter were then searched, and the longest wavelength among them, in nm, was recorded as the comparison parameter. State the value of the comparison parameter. 427.526 nm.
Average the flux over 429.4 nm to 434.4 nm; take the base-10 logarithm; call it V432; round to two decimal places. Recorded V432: 1.01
